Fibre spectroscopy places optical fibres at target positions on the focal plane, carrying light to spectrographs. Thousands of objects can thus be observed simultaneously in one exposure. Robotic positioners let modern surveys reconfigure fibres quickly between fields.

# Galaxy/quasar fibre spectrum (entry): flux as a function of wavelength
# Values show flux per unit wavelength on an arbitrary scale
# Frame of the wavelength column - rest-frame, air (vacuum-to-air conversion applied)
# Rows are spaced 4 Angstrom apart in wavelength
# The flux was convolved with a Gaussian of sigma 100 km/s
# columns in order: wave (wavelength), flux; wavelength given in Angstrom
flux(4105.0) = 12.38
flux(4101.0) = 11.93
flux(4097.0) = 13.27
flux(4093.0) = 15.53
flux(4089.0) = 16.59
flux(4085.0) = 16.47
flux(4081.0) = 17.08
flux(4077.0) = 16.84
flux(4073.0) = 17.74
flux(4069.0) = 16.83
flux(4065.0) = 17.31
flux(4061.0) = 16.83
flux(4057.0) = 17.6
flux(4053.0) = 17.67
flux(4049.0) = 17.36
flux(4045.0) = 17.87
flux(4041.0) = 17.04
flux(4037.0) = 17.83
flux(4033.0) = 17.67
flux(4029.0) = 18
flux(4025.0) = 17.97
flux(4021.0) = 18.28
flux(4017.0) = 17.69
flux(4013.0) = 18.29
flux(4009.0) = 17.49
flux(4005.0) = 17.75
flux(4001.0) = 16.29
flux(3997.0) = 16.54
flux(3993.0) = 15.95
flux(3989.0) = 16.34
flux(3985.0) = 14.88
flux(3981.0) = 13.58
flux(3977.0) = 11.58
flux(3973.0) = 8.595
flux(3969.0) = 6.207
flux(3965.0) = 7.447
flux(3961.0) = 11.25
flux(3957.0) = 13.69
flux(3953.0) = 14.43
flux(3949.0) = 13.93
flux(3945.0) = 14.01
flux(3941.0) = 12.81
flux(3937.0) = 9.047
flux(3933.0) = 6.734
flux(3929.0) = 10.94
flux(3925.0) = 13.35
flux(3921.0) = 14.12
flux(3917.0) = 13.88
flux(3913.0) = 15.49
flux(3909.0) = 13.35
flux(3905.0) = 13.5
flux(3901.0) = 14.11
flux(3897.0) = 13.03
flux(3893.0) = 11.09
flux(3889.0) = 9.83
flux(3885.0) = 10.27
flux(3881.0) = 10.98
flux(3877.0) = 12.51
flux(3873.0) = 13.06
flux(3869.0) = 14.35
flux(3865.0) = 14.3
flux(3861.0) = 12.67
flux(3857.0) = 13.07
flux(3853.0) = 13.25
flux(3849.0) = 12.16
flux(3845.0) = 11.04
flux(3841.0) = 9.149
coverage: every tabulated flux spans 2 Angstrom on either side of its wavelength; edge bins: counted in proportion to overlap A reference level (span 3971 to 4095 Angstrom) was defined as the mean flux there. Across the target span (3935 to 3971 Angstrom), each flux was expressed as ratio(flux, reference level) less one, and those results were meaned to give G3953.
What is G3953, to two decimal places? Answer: -0.31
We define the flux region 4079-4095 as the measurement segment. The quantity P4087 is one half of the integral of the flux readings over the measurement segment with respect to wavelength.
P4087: 131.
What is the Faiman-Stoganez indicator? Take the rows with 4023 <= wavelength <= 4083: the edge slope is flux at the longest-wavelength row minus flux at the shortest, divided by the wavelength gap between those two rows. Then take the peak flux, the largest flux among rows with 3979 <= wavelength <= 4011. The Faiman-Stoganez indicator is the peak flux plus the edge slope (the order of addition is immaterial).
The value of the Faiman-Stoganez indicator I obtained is 17.7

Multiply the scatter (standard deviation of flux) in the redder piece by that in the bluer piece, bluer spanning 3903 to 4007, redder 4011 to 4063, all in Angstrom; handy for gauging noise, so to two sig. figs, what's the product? 1.3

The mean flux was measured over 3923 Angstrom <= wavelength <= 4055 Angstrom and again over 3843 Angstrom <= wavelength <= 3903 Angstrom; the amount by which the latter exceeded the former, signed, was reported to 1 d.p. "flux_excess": -2.1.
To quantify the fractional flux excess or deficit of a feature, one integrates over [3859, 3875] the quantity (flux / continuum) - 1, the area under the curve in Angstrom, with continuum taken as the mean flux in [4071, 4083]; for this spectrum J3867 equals -3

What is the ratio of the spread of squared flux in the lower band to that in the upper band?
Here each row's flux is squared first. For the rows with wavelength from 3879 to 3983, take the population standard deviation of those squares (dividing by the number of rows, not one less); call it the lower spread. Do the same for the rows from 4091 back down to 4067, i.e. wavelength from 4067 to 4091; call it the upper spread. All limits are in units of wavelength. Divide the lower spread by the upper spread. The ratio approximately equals 3.9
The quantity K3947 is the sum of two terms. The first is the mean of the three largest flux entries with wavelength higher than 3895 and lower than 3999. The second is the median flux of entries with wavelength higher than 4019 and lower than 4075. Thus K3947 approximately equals 33.9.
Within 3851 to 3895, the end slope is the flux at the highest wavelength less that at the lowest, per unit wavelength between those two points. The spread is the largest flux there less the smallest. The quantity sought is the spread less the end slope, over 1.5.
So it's 3.0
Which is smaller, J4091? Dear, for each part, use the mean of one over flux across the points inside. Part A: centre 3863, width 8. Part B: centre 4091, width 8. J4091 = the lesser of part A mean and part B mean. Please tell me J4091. 0.062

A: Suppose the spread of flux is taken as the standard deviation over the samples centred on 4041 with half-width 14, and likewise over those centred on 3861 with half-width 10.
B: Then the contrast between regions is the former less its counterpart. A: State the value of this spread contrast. -0.4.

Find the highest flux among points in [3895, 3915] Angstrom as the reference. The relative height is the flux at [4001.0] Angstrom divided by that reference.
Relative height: 1.05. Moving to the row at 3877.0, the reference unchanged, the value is 0.81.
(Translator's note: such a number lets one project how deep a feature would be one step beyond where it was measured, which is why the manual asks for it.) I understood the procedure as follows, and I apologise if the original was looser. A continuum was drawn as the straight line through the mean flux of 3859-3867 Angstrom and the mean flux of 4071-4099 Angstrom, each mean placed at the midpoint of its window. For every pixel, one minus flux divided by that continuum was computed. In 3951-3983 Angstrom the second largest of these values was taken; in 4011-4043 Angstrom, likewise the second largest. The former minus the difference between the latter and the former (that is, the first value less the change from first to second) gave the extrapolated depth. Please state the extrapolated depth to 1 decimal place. 1.1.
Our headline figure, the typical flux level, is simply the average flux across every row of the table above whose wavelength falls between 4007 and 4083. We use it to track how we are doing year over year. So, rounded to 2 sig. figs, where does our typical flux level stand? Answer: 18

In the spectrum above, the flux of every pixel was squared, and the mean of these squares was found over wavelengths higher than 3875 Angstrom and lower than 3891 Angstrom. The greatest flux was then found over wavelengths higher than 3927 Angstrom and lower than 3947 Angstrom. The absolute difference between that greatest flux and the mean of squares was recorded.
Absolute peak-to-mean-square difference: 106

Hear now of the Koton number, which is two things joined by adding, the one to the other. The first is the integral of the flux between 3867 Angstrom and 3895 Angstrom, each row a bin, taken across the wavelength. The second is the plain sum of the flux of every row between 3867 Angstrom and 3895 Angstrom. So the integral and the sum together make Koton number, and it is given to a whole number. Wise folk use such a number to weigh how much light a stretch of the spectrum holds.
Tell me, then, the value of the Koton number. 410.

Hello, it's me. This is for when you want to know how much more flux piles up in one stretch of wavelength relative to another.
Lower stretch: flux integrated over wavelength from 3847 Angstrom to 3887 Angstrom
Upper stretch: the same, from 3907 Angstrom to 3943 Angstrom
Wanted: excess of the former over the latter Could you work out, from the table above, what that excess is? 68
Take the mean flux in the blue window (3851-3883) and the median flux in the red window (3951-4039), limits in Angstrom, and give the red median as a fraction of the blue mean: 1.25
